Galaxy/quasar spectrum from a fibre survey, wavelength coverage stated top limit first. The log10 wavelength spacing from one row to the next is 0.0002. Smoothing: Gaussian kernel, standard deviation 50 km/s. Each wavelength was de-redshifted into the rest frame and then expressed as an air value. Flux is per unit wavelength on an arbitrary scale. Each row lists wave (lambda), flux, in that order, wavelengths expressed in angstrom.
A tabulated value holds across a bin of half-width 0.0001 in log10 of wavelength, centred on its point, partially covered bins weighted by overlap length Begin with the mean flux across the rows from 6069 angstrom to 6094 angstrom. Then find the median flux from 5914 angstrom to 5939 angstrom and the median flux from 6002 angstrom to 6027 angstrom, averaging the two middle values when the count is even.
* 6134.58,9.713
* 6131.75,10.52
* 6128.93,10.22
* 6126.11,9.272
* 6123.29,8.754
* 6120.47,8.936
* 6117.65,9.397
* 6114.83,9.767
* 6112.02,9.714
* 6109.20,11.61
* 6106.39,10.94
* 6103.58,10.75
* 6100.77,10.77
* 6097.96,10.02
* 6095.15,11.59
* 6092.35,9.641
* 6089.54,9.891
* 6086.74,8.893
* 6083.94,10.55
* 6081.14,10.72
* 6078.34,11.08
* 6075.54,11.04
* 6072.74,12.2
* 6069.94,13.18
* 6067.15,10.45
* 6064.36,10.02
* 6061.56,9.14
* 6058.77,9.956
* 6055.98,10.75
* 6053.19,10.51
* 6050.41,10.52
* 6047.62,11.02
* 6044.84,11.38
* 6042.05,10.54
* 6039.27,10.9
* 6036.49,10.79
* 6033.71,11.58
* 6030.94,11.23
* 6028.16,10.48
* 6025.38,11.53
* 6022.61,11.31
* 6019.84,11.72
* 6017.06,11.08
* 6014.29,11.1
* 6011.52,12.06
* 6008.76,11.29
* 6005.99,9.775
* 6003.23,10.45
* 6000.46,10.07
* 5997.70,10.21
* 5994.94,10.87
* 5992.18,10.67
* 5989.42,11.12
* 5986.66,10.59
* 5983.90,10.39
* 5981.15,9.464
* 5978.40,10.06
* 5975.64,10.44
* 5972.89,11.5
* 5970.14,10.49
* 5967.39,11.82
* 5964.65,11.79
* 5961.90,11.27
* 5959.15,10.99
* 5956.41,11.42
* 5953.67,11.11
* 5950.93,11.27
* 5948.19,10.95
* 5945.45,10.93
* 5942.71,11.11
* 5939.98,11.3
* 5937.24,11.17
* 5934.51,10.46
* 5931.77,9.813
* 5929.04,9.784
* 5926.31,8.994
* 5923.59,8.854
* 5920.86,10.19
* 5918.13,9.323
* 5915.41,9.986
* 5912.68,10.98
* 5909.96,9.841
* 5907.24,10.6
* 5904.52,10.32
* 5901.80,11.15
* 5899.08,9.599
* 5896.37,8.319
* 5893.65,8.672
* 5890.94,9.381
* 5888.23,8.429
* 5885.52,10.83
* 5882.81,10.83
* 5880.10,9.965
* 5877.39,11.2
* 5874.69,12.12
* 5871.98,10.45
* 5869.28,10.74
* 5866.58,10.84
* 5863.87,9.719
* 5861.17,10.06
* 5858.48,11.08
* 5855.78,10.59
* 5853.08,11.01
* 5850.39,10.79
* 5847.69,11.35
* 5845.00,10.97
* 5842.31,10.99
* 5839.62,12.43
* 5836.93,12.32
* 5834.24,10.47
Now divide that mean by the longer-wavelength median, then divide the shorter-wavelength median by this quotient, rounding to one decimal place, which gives 10.3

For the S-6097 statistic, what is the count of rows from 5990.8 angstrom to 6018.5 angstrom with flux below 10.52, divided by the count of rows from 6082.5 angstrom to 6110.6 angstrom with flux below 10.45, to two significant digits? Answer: 1.0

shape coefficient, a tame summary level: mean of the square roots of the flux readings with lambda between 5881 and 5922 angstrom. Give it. 3.14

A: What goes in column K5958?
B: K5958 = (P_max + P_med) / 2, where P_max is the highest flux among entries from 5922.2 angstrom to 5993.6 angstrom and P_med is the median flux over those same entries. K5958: 11.4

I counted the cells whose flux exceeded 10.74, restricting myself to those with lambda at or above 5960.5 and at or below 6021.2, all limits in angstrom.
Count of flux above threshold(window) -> 11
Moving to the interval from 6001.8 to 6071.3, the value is 15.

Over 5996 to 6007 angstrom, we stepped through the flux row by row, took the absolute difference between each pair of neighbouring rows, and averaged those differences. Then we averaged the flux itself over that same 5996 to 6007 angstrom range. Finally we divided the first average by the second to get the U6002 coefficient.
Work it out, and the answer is 0.04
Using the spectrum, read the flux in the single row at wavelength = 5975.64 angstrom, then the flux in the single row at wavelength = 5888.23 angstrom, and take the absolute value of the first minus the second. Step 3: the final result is 2.0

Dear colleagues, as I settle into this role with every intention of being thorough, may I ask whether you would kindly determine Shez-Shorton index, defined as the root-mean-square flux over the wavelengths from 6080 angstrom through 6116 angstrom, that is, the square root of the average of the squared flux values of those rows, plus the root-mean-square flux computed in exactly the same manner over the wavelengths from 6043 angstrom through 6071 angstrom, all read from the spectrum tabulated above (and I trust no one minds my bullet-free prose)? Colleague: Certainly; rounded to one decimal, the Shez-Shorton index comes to 21.1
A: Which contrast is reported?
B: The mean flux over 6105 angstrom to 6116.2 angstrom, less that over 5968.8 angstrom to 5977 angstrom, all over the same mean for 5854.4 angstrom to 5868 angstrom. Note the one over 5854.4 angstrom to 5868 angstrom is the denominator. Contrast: -0.03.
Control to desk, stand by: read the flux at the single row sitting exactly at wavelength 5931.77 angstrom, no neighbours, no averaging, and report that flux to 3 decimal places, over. 9.813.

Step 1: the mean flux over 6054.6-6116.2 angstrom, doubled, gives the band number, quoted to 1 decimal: 21.2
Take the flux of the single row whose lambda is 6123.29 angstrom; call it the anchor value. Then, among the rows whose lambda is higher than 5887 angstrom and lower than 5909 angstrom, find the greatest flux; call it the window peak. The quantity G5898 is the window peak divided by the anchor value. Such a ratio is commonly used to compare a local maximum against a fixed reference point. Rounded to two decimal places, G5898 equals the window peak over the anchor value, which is 1.27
